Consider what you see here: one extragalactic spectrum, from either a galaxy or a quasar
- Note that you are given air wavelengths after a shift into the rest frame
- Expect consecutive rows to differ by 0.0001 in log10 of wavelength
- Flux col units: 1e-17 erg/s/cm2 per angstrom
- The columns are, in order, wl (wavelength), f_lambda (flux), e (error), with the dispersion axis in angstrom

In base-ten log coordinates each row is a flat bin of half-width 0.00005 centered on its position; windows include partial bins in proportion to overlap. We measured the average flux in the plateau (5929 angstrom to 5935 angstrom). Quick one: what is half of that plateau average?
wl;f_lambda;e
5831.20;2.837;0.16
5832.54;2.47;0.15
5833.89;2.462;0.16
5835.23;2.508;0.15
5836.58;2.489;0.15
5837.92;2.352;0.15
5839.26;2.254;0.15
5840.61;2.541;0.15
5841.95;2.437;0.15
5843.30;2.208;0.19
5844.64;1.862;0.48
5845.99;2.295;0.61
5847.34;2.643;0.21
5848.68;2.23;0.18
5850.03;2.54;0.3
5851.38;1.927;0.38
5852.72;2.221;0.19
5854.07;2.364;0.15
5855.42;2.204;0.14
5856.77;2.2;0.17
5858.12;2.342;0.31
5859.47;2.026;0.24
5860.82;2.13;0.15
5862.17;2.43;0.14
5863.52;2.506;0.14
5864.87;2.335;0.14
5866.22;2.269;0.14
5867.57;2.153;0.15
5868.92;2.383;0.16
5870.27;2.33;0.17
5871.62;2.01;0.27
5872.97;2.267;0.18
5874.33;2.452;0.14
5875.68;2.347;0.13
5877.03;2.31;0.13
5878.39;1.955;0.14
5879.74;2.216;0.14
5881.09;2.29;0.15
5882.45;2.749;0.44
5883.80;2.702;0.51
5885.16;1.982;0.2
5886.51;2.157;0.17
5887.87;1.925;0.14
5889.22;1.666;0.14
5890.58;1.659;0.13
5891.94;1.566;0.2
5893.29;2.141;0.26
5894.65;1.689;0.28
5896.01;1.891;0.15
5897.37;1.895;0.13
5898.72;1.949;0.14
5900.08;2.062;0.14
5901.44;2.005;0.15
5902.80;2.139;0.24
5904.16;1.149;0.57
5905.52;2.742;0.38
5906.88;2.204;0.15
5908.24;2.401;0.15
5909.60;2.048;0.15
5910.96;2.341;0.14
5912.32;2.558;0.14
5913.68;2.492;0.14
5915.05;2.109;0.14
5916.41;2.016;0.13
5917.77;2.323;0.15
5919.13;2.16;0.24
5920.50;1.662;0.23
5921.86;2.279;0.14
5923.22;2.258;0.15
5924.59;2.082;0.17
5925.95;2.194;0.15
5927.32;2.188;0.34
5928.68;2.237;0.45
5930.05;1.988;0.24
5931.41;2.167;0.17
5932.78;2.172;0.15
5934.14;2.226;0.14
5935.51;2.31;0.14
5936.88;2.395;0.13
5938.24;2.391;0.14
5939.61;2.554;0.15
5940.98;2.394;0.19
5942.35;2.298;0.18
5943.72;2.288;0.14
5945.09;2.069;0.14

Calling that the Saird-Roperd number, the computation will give 1.07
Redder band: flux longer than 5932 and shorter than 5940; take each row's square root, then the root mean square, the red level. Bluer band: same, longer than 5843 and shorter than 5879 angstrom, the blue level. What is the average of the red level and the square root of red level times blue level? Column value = 1.52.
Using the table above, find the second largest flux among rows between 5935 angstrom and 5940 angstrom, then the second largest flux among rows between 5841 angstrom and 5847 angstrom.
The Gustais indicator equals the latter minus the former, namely -0.10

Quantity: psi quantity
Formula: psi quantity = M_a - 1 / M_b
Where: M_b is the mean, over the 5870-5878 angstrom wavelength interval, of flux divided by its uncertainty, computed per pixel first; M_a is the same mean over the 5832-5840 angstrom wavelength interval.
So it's 16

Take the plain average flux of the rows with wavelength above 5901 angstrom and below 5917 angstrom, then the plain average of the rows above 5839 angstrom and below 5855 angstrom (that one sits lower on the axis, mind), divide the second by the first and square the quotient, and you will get 1.10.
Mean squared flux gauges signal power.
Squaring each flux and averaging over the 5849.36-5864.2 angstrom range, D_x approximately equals 5.2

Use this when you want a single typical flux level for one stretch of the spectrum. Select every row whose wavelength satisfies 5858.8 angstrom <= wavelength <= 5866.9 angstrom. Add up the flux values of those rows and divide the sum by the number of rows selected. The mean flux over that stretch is 2.28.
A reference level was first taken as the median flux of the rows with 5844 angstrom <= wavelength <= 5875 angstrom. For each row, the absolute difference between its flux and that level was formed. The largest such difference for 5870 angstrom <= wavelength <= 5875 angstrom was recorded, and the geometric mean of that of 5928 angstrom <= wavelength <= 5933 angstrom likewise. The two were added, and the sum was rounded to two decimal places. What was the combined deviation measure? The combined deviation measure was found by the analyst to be 0.36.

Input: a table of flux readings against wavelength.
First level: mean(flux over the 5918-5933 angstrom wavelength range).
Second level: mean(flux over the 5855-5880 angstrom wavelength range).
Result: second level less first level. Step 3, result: 0.13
